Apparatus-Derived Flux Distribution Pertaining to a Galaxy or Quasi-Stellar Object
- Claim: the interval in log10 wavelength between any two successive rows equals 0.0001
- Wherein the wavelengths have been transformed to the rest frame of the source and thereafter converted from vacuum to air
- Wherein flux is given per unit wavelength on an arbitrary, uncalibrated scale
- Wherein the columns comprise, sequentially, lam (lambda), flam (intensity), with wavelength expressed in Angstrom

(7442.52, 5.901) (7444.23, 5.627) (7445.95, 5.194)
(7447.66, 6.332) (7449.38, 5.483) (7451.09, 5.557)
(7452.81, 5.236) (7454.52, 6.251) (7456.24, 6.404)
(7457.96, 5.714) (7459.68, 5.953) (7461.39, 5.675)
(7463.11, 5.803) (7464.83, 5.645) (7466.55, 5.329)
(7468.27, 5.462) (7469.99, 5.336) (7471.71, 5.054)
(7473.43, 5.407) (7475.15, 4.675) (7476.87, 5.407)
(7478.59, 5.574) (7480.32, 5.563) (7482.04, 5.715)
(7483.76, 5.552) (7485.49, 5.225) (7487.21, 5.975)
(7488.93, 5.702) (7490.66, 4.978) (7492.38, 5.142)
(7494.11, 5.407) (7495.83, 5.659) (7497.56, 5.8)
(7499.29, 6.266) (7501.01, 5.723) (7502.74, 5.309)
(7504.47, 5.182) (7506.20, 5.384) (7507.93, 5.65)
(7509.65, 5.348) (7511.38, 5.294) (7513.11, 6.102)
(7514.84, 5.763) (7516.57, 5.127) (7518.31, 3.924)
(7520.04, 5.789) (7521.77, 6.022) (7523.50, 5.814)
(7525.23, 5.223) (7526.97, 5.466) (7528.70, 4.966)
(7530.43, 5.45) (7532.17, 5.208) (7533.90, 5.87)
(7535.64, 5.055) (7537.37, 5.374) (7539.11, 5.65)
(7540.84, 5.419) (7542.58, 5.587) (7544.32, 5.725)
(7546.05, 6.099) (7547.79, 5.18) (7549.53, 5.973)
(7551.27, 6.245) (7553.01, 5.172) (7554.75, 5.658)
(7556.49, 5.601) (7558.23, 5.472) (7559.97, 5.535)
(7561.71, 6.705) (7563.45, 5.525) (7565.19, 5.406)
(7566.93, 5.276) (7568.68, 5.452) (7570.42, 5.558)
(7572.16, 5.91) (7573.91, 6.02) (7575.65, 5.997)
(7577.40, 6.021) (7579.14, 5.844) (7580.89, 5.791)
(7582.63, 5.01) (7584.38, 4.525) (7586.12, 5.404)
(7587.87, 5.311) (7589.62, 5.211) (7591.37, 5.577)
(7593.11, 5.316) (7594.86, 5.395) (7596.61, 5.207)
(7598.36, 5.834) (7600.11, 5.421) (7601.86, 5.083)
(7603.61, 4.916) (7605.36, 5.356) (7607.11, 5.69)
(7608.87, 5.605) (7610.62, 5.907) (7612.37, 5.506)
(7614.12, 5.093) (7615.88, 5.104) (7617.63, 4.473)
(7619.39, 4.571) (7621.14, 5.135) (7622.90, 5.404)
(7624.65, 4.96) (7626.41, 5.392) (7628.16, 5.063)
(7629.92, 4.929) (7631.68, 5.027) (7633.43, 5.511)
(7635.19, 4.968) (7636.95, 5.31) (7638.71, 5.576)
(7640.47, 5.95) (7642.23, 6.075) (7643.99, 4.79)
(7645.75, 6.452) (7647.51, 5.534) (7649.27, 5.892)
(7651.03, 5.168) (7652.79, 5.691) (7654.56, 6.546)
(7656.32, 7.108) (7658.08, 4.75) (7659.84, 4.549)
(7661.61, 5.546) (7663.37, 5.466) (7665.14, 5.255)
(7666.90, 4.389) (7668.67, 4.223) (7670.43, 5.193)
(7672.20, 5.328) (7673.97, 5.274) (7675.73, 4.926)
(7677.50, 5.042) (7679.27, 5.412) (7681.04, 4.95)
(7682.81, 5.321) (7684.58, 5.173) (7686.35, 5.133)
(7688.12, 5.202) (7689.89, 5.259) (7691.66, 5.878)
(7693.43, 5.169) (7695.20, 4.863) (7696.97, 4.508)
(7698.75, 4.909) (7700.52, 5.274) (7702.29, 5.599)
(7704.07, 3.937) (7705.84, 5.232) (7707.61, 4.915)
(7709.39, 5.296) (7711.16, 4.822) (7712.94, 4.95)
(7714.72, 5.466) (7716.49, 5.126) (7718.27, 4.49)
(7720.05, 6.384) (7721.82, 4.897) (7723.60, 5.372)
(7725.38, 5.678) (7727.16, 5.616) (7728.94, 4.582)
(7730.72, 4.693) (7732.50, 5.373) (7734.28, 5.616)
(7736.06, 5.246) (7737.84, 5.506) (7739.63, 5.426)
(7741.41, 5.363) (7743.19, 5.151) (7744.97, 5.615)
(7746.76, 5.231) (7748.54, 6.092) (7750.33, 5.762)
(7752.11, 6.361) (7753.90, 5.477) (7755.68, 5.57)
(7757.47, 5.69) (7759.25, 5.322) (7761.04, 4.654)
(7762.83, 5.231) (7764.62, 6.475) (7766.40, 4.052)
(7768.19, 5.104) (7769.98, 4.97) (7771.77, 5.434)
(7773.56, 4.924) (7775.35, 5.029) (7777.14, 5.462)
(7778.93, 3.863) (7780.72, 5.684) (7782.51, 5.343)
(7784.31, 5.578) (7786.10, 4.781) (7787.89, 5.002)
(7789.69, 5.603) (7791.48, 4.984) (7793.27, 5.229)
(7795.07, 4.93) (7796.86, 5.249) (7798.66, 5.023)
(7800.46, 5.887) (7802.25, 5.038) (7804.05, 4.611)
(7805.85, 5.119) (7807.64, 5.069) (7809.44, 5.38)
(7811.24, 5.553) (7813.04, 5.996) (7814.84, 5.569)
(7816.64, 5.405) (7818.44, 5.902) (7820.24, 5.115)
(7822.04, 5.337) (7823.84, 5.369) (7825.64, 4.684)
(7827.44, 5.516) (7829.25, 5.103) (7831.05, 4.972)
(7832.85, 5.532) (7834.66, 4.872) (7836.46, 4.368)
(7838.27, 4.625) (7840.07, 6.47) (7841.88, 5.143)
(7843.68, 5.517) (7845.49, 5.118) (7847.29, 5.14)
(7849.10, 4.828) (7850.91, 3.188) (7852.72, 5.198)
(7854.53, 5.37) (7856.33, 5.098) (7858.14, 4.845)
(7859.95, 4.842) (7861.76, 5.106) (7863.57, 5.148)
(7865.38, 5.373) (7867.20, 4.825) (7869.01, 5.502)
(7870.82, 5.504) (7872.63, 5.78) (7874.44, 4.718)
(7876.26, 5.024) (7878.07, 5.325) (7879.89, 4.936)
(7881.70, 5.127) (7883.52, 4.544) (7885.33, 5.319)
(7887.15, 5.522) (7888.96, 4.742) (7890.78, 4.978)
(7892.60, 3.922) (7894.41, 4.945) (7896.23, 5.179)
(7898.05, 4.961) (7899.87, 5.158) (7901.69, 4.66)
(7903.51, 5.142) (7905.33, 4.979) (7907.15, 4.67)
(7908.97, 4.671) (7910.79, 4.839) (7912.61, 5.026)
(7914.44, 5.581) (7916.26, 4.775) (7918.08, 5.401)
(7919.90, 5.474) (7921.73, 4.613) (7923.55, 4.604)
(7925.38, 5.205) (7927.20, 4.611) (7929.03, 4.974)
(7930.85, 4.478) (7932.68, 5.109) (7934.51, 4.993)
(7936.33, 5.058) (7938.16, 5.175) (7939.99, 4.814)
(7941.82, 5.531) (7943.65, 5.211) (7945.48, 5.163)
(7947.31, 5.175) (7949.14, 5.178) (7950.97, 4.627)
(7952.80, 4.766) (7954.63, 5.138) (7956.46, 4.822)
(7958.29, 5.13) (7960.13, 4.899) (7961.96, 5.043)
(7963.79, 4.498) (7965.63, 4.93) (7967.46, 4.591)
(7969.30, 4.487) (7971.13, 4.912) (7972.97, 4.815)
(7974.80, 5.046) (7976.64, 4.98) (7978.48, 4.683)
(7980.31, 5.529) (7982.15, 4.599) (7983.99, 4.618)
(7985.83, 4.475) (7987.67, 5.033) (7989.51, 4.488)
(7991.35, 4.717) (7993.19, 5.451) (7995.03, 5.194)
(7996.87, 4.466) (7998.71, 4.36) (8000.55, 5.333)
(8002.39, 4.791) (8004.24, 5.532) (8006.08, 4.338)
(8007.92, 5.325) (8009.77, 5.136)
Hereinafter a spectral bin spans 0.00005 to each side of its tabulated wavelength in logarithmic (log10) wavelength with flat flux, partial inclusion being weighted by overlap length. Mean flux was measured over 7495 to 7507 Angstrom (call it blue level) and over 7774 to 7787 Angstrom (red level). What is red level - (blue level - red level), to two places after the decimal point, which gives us 4.59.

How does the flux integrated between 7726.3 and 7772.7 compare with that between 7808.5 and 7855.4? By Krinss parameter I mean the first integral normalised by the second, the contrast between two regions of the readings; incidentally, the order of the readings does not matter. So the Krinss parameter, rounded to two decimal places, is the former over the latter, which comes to 1.02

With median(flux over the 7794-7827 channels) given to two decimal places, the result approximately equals 5.29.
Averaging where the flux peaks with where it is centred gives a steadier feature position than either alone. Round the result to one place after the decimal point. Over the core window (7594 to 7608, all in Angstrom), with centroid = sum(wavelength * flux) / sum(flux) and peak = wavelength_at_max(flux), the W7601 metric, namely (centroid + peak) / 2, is 7599.7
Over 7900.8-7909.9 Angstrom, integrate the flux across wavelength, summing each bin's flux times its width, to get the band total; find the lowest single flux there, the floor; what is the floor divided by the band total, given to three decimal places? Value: 0.106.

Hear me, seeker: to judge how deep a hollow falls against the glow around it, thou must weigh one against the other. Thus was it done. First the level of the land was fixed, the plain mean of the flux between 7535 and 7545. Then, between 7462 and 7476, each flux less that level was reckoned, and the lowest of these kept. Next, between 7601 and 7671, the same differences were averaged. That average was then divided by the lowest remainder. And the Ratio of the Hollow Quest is 0.18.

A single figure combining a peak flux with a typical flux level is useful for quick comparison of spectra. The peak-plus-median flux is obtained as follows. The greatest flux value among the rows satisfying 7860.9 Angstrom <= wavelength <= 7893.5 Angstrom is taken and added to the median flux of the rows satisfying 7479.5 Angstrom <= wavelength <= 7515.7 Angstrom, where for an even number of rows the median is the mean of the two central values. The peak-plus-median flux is 11.3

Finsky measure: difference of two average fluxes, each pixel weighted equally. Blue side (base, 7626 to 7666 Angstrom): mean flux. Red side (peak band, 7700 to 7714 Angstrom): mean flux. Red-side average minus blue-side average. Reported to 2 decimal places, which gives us -0.50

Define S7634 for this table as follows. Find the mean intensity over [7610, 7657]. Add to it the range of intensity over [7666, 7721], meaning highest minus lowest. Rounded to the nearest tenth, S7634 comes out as 7.9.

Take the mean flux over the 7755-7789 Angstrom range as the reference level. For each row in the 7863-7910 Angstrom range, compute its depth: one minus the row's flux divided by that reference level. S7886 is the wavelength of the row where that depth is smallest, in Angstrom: 7872.63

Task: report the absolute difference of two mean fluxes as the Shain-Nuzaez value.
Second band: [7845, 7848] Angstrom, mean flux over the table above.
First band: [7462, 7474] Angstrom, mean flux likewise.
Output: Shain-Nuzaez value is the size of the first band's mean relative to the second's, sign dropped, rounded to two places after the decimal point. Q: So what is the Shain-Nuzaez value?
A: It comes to 0.30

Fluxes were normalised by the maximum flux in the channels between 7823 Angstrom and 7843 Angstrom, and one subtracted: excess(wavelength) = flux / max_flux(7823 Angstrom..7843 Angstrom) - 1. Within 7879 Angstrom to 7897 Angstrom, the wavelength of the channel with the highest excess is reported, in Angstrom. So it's 7887.15 Angstrom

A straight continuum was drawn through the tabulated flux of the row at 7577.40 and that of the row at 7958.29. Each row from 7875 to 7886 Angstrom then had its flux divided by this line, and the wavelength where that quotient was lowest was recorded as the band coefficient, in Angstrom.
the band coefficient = 7883.52 Angstrom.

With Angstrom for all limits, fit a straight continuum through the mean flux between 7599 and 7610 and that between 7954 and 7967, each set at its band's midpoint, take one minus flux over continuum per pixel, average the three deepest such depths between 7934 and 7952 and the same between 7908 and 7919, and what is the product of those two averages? 0.001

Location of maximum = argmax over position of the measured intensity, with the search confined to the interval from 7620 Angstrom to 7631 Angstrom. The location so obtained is 7622.90 Angstrom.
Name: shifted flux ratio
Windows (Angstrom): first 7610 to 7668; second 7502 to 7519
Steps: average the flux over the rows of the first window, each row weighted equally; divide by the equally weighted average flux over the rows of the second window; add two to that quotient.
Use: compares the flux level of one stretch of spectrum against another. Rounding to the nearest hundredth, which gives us 3.01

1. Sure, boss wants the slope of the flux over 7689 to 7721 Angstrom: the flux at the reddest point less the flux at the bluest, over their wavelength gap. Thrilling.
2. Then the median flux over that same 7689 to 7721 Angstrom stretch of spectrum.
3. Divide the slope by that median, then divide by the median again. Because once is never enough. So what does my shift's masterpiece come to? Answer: 0.0014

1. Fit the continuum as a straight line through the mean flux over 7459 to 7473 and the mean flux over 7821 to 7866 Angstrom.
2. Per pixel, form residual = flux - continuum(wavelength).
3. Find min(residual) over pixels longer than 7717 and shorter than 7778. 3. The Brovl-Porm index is -1.11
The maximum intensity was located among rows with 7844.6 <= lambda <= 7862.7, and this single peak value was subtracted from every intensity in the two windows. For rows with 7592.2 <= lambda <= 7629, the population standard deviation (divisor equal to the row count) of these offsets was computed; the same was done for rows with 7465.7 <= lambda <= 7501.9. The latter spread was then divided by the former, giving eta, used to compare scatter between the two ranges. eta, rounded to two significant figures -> 0.97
